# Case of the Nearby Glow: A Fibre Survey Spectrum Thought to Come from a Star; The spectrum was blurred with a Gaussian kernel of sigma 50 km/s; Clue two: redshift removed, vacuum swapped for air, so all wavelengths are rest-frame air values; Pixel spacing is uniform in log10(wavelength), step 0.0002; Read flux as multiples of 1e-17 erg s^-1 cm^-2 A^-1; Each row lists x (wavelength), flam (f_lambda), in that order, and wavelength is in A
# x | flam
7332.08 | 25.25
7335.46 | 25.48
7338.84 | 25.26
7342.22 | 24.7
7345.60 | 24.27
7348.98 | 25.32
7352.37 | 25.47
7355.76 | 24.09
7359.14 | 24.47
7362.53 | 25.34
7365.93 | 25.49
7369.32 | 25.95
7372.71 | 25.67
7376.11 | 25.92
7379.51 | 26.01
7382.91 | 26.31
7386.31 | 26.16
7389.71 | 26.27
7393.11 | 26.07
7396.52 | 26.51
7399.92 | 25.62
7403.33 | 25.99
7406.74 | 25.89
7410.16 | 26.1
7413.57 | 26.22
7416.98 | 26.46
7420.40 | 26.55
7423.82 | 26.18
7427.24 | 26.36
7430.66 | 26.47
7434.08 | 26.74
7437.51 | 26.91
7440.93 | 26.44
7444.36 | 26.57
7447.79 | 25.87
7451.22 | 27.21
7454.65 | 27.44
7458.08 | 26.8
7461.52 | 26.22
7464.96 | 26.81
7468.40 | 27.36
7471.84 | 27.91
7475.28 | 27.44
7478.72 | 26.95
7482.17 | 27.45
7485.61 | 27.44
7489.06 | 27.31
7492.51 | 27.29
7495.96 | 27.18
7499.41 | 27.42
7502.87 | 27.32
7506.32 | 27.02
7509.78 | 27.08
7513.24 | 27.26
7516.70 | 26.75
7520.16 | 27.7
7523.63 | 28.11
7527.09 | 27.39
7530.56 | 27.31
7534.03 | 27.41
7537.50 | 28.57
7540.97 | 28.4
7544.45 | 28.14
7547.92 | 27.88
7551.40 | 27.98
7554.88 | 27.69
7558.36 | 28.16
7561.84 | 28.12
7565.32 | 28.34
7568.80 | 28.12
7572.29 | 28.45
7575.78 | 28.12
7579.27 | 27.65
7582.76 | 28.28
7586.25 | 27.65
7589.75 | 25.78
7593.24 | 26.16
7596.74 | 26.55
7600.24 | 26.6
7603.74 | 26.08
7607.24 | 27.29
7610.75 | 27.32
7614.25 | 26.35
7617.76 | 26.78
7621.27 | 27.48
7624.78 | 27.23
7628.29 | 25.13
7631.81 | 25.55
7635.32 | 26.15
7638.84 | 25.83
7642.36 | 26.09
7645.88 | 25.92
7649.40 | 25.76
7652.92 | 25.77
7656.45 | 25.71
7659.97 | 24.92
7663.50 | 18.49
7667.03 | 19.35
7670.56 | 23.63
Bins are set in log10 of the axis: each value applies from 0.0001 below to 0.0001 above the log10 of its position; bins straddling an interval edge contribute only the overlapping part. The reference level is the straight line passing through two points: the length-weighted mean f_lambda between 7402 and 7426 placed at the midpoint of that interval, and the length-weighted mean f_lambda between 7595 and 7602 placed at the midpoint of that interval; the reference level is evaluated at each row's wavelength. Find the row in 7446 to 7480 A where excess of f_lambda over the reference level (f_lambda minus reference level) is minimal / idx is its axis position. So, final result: 7447.79 A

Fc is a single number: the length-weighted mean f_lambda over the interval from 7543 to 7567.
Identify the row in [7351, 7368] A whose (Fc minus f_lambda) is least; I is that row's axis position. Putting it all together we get 7365.93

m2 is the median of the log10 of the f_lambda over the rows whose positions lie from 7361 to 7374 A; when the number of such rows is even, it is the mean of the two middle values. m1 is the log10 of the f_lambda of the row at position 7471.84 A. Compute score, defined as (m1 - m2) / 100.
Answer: 0.0004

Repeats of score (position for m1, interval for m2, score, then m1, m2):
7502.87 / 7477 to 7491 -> 0.0000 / 1.44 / 1.44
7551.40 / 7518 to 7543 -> 0.0000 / 1.45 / 1.44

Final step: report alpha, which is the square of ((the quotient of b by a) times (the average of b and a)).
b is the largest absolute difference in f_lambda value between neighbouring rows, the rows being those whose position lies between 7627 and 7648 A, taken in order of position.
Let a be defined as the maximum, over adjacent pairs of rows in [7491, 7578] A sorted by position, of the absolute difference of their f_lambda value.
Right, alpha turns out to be 0.2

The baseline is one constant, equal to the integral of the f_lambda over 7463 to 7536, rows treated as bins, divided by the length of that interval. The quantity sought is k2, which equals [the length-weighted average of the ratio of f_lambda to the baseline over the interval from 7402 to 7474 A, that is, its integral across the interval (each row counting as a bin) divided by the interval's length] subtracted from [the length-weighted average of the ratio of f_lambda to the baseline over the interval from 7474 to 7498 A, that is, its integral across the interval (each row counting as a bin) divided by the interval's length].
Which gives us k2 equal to 0.026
